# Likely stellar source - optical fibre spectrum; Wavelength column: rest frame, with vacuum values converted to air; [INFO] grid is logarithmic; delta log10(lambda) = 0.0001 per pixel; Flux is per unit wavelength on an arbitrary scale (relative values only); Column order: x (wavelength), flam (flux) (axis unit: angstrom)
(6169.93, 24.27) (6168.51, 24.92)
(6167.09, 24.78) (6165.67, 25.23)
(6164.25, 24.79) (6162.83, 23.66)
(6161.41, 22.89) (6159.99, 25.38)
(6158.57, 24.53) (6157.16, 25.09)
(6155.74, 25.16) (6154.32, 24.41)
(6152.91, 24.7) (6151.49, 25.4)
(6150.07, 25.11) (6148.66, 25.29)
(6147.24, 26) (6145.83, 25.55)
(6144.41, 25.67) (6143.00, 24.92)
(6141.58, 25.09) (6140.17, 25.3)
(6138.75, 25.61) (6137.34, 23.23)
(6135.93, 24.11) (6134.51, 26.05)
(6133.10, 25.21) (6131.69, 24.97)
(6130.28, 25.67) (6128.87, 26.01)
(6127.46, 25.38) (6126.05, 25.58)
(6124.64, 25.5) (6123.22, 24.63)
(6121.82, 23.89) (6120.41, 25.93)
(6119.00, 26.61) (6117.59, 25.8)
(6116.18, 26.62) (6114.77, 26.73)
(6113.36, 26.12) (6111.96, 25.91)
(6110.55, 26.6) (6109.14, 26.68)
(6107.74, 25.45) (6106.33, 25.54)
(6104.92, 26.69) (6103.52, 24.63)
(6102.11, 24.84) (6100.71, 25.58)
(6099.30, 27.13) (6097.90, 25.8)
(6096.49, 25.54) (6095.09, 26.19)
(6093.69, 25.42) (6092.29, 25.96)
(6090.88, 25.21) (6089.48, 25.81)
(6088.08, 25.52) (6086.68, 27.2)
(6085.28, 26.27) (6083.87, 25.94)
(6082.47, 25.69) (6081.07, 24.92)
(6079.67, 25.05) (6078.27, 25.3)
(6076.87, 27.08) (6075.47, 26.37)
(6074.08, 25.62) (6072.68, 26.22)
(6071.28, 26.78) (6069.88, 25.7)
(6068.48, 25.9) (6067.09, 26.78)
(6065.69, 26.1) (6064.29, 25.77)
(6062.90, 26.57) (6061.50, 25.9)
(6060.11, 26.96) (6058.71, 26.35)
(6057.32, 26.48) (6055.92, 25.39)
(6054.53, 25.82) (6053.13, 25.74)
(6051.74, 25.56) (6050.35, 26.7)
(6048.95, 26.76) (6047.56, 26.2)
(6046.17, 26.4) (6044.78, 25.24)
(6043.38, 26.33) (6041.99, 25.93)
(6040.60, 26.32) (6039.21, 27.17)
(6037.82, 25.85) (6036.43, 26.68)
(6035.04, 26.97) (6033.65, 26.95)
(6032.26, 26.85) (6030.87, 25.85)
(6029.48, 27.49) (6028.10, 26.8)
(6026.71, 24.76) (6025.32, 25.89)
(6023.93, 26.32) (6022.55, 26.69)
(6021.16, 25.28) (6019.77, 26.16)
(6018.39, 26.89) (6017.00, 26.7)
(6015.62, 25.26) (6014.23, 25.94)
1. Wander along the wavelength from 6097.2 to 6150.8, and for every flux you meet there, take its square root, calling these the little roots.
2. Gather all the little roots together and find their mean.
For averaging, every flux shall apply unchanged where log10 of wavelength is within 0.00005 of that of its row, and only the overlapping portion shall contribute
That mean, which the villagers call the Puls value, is 5.06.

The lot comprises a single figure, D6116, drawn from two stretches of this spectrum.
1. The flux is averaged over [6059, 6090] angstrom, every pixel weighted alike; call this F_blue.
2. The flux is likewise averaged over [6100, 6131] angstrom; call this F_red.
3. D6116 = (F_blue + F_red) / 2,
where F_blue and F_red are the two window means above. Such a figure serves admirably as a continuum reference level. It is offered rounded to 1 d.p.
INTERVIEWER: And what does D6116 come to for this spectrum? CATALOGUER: 25.9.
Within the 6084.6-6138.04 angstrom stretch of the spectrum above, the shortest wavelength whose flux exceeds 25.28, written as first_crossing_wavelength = 6085.28 angstrom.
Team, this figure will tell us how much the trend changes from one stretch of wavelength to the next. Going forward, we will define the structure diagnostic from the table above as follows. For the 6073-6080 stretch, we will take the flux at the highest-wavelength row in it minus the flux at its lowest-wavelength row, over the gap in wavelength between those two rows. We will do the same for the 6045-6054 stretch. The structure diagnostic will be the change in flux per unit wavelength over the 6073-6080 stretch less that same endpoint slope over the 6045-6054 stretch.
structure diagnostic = -0.01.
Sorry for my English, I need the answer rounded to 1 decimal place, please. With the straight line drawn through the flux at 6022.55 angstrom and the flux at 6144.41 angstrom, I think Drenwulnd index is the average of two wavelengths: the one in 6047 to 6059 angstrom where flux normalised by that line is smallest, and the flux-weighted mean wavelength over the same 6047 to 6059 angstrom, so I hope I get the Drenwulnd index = 6054.5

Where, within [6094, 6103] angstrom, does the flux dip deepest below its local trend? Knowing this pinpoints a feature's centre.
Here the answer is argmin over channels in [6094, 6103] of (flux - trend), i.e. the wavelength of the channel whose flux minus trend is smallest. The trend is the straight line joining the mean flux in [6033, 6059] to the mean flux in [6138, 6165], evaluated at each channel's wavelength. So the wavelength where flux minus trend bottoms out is 6102.11 angstrom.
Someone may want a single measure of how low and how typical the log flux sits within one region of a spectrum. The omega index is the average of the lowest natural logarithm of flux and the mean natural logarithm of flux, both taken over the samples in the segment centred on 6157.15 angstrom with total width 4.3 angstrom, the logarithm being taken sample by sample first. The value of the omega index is 3.208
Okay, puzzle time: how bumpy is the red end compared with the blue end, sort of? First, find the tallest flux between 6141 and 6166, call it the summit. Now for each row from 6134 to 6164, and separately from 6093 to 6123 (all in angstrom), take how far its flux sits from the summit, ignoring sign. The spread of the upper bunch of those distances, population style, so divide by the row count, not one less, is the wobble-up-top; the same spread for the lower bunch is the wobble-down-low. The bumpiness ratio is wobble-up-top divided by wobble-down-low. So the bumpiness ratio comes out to 1.72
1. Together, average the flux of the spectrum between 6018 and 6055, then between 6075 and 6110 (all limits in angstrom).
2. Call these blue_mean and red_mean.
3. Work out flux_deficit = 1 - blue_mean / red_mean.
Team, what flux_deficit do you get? -0.0174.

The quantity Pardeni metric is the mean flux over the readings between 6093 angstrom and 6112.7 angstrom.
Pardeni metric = 25.9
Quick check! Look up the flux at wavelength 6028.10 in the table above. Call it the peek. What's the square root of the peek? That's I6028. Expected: 5.18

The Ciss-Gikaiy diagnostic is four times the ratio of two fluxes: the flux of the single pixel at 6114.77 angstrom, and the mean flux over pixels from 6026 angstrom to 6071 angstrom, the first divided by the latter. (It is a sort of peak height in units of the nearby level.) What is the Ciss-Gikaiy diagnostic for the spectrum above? 4.07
